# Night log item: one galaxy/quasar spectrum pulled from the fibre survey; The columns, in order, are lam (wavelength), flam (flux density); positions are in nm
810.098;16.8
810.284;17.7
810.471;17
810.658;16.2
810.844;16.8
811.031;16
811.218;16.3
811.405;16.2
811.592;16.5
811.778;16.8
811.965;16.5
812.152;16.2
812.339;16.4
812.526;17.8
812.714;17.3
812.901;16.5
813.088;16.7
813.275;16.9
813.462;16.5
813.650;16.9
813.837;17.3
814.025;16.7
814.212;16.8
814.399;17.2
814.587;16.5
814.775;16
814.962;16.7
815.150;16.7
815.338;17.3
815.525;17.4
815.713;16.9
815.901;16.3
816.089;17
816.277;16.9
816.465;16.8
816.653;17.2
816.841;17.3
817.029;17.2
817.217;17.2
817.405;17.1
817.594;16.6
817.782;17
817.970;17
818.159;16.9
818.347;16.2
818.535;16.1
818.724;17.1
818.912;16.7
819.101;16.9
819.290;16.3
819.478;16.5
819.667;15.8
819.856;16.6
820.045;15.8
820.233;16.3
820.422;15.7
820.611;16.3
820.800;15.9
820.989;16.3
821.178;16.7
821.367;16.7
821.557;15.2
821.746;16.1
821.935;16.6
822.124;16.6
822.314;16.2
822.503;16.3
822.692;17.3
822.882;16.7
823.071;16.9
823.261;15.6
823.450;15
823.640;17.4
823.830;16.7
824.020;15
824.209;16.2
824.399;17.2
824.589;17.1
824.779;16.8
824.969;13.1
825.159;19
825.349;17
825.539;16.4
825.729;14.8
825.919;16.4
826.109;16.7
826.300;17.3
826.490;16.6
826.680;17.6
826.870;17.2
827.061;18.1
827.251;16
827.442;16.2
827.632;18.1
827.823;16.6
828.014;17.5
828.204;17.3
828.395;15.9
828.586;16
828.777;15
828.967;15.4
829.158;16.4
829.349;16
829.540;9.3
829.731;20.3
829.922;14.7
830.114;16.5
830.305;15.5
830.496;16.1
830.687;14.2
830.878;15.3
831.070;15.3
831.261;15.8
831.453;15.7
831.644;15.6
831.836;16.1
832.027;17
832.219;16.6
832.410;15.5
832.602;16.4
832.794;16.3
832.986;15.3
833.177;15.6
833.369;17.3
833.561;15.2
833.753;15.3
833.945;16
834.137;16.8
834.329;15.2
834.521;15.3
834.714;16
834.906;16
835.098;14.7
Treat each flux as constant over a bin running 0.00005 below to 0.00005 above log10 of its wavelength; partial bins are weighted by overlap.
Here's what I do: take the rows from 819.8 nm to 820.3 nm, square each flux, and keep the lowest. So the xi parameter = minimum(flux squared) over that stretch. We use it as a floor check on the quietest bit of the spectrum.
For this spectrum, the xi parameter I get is 250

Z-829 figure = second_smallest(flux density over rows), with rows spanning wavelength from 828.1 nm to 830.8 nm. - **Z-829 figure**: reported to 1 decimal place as 14.2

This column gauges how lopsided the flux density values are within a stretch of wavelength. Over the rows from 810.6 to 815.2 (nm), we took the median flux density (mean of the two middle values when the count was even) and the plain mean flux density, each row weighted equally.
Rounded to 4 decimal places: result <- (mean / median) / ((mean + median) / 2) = 0.0598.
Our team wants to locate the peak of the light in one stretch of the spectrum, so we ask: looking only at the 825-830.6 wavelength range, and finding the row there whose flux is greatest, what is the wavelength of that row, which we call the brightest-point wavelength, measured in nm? 829.731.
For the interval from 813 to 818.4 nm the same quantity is 815.525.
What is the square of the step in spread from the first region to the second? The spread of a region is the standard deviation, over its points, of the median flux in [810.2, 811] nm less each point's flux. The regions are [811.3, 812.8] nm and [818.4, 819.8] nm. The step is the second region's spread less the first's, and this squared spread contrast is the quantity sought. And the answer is 0.012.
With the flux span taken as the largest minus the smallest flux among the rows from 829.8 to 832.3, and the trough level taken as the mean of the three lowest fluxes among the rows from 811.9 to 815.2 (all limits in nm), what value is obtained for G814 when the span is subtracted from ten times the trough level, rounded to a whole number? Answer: 159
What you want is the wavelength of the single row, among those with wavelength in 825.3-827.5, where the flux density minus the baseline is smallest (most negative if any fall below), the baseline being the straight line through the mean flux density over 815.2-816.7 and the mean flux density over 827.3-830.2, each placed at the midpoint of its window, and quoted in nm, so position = 825.729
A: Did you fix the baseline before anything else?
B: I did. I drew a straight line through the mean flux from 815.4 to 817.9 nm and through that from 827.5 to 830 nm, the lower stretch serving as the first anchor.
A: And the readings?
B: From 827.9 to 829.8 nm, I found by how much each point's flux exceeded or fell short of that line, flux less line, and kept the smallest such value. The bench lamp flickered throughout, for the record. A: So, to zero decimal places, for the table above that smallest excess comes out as -7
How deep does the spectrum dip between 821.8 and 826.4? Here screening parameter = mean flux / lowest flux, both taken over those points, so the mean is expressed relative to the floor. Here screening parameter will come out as 1.25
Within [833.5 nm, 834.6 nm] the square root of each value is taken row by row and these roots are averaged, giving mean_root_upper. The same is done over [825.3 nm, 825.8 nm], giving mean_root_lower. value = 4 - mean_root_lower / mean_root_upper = 2.99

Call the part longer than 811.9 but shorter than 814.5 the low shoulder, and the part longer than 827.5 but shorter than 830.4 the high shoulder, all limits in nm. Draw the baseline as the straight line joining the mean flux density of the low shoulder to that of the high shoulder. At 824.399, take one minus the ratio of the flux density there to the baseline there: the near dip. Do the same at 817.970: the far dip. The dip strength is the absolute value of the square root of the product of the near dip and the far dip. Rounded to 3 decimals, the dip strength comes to 0.038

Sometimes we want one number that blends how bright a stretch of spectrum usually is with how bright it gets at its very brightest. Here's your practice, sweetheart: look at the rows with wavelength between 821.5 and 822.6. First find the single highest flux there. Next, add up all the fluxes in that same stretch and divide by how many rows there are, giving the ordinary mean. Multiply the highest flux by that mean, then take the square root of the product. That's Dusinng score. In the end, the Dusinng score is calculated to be 16.4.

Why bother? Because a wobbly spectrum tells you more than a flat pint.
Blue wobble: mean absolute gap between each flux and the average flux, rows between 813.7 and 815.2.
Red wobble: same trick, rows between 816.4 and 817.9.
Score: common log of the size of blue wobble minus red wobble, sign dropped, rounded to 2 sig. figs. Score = -1.1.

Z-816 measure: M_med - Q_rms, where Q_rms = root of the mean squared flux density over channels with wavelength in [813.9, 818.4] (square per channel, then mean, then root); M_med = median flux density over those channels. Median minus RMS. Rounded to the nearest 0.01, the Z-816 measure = 0.03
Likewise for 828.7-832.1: -0.04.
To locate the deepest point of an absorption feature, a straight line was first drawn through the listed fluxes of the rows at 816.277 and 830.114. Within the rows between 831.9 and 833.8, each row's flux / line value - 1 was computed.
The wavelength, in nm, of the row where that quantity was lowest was 833.561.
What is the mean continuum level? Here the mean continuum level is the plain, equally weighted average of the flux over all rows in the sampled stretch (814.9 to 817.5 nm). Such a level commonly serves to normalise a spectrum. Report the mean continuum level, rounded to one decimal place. 17.0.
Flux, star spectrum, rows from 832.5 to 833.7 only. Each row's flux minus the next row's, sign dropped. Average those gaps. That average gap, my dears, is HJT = 1.0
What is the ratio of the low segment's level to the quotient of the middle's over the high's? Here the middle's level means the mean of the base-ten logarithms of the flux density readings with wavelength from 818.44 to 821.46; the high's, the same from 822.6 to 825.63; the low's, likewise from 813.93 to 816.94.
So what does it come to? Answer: 1.23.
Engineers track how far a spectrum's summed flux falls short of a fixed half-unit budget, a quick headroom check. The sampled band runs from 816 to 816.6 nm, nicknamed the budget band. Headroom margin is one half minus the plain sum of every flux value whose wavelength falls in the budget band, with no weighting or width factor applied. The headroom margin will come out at -50.2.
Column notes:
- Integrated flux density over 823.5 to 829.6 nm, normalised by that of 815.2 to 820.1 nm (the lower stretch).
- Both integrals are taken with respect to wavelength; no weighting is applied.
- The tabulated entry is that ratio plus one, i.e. 2.21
